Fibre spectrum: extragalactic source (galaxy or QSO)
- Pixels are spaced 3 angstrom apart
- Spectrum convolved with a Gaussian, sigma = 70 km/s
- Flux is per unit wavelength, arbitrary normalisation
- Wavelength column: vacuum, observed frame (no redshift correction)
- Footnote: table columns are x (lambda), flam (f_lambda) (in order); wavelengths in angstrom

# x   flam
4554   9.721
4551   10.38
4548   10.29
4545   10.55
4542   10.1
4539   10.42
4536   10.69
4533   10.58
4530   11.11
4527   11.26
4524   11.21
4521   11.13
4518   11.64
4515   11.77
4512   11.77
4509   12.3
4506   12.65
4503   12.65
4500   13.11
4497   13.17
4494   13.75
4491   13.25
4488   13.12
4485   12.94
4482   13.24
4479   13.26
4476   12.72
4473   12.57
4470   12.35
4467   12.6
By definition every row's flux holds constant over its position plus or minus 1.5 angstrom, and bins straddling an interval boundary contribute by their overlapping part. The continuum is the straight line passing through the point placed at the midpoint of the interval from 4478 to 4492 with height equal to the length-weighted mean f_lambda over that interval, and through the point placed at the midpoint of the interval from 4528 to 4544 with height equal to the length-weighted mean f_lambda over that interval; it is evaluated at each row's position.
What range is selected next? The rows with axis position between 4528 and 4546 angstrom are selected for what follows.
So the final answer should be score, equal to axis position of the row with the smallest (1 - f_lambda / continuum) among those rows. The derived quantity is 4545 angstrom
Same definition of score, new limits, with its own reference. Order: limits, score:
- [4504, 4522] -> 4506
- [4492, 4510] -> 4494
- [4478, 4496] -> 4494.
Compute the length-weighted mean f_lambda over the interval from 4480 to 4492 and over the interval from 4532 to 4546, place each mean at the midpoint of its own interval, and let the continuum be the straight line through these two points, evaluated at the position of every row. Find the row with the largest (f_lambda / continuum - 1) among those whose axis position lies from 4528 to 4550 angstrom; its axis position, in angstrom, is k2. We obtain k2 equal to 4545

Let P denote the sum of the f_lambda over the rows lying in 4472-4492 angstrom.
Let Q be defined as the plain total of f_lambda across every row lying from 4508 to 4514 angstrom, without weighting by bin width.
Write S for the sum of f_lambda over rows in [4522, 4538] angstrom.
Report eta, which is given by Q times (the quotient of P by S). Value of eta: 40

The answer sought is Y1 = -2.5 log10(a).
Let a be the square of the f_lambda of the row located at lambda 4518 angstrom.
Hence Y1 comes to -5.3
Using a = 135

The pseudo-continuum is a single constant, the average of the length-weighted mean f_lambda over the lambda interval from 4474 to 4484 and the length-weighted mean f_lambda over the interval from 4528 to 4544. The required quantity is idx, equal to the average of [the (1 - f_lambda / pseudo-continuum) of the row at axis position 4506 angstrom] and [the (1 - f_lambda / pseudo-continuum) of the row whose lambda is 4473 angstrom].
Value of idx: -0.07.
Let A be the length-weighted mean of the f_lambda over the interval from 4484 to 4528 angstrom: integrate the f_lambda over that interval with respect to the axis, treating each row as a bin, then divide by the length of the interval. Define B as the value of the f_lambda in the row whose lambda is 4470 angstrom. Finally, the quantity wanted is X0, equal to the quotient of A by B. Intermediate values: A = 12.4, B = 12.35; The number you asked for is 1.00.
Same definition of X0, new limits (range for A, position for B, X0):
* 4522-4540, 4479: 0.82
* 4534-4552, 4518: 0.89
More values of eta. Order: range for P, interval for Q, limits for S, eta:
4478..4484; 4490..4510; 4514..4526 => 53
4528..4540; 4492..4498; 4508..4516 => 32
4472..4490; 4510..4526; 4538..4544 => 218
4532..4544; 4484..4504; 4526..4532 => 172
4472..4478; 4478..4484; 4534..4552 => 11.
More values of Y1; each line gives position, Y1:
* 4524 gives -5.2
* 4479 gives -5.6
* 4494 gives -5.7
